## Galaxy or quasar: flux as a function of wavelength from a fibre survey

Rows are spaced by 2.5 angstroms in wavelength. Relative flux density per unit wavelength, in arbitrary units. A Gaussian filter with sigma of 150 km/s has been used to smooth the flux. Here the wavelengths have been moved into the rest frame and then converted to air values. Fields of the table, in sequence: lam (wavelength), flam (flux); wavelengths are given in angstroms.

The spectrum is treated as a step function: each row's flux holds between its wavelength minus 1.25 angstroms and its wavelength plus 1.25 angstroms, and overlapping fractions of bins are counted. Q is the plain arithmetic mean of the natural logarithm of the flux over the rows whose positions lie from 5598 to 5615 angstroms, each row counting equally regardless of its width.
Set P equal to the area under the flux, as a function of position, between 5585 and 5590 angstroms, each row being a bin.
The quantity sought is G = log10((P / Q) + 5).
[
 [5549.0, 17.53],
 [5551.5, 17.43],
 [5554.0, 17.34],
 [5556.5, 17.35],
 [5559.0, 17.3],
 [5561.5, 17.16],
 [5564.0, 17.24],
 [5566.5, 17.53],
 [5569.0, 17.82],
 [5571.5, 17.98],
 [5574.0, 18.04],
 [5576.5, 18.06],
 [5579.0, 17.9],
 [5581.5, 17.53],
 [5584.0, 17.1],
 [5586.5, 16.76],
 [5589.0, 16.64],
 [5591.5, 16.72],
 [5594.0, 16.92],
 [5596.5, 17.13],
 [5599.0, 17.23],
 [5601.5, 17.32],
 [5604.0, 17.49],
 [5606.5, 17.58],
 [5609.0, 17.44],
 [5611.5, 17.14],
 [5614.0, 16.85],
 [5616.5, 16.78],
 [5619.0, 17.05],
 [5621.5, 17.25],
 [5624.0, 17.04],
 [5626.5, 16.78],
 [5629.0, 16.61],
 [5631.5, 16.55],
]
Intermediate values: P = 84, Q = 2.85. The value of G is 1.54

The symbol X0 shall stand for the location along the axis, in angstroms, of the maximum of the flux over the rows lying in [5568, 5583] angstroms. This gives 5576.5 angstroms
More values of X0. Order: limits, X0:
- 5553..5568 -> 5566.5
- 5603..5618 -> 5606.5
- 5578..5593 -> 5579.0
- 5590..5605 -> 5604.0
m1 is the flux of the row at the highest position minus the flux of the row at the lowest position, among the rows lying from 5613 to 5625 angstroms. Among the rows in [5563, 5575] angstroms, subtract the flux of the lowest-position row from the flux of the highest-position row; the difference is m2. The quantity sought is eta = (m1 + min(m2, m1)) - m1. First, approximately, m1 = 0.2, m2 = 0.8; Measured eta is 0.2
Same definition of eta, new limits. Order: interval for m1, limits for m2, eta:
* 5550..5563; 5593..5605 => -0.3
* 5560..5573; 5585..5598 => 0.4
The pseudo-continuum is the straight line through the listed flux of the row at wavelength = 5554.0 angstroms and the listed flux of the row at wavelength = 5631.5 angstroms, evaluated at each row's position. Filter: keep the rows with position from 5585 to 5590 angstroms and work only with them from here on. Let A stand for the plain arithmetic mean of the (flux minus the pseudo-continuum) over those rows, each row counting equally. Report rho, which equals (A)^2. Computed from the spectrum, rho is 0.09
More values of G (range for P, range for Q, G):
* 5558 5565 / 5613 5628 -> 1.68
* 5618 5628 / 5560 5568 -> 1.81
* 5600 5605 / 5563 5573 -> 1.55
